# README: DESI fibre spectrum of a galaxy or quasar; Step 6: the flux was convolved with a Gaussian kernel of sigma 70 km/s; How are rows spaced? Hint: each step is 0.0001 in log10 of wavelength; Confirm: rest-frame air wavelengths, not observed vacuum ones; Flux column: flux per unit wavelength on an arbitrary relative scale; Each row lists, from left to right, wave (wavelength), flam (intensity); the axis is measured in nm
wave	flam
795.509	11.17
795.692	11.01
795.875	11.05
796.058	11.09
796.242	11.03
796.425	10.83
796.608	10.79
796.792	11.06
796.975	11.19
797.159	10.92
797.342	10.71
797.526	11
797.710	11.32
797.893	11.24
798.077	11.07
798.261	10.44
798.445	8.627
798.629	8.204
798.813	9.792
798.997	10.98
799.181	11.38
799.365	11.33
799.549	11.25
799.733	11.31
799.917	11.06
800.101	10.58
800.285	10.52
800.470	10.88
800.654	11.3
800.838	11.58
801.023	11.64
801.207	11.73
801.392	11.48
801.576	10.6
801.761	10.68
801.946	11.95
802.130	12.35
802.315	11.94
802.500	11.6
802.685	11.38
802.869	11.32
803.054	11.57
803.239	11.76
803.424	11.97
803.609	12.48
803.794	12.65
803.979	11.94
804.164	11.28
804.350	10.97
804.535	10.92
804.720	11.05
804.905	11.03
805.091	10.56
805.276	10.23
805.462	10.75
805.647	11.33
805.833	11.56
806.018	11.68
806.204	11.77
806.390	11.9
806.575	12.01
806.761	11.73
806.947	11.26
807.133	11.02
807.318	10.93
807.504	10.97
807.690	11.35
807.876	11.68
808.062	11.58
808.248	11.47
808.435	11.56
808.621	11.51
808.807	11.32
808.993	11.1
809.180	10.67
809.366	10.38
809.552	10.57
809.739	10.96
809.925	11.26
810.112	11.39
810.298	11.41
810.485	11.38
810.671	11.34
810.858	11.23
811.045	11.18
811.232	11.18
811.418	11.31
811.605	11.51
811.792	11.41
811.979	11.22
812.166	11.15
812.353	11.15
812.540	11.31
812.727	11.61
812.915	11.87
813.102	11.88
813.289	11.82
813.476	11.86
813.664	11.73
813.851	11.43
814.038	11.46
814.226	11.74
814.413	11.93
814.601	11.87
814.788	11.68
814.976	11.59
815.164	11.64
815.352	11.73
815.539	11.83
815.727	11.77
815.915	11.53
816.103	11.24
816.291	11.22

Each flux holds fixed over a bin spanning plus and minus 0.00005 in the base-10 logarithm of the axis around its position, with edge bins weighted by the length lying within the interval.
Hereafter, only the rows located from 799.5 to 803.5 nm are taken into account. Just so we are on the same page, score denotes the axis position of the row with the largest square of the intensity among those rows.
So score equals 802.130 nm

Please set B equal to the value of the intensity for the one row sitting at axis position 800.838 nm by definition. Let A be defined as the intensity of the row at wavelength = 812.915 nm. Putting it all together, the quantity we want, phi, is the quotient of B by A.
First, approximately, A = 11.87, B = 11.58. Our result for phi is 0.98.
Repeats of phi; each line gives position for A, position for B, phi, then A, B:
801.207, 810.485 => 0.97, 11.73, 11.38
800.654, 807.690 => 1.00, 11.3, 11.35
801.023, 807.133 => 0.95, 11.64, 11.02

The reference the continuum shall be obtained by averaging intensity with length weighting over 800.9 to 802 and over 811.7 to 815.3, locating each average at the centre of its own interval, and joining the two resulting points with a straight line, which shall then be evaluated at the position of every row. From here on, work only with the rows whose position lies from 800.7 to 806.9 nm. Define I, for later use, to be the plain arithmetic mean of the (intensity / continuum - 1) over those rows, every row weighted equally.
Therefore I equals 0.011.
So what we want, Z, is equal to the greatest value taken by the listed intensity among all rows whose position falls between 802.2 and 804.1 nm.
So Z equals 12.65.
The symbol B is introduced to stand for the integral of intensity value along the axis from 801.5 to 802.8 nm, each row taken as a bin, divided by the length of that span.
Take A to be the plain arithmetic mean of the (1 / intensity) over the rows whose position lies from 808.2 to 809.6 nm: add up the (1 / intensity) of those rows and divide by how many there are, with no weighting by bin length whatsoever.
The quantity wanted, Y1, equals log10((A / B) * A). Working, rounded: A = 0.0905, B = 11.5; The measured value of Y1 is -3.15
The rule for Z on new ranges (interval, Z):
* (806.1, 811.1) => 12.01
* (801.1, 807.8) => 12.65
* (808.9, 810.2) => 11.39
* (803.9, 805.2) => 11.94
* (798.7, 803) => 12.35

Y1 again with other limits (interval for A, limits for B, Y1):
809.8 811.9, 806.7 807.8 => -3.16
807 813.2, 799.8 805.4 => -3.16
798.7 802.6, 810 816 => -3.16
